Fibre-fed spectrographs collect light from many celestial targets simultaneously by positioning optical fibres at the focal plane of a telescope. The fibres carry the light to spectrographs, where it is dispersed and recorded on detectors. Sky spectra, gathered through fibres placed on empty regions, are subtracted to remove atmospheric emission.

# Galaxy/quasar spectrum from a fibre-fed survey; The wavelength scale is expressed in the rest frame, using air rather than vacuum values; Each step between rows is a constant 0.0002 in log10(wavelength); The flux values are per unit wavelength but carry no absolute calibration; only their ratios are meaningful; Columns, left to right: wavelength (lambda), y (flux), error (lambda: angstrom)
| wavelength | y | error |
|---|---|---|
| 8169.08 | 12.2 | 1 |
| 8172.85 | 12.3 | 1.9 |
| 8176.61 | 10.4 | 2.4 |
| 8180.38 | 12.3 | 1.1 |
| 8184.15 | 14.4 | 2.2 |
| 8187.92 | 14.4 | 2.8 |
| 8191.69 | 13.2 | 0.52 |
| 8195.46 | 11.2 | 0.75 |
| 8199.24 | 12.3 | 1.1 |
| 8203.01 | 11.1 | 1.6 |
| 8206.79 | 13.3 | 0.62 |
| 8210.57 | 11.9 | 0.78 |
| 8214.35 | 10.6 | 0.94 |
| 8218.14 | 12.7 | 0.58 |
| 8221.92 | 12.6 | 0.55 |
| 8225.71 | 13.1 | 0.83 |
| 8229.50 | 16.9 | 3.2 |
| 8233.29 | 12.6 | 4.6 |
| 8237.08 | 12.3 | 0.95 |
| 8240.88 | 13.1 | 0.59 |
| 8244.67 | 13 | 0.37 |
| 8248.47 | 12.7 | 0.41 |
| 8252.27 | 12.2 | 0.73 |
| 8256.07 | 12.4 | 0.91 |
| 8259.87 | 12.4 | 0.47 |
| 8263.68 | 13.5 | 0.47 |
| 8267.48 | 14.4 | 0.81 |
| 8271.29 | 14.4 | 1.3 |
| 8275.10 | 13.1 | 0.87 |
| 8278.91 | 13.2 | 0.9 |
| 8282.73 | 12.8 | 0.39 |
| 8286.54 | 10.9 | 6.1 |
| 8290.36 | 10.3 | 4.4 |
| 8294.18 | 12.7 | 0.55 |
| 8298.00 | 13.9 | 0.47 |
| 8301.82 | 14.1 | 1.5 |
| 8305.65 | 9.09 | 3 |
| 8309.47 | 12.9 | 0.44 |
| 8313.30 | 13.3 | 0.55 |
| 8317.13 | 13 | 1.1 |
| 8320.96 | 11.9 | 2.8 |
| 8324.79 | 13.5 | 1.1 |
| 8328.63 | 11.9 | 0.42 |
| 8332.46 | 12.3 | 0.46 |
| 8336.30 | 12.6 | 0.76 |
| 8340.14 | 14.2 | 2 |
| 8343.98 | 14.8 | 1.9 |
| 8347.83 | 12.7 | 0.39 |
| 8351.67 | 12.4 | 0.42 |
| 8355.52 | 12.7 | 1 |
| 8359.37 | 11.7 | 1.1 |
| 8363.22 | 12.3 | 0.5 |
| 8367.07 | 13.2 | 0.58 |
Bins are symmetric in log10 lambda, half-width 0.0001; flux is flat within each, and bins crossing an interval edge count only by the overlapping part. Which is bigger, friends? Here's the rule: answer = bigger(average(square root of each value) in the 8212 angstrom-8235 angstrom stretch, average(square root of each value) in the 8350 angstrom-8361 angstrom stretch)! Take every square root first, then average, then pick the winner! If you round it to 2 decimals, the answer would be 3.61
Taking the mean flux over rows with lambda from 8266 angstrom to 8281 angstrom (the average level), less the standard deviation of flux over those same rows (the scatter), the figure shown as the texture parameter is 13.1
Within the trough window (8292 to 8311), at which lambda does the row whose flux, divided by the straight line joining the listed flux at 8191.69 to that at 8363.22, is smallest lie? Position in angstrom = 8305.65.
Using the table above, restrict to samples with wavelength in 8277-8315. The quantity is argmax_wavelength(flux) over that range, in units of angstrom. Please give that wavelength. 8301.82 angstrom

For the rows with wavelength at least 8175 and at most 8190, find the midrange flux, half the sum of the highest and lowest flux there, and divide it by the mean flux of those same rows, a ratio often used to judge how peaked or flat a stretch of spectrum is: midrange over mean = 0.96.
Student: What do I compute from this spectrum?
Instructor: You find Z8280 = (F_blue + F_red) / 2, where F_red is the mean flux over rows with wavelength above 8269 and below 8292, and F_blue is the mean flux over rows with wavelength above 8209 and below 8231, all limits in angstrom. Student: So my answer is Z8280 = 12.7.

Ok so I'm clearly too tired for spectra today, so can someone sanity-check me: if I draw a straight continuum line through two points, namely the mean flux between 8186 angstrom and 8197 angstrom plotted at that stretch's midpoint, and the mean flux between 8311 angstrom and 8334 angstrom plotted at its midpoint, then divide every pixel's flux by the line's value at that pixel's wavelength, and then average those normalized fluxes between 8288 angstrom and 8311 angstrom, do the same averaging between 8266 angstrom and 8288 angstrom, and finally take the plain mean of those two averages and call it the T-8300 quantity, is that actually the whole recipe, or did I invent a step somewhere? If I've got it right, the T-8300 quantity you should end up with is 0.99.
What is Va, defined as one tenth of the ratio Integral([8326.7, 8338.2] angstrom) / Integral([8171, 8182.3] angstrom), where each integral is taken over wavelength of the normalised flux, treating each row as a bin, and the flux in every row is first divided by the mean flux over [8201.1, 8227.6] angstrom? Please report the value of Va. 0.107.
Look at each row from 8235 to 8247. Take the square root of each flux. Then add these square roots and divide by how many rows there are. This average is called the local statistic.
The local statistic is 3.577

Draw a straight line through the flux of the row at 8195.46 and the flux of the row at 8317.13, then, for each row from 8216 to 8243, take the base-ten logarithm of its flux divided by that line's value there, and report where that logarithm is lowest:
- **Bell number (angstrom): 8237.08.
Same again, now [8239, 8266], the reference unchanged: 8252.27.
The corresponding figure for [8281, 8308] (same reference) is 8305.65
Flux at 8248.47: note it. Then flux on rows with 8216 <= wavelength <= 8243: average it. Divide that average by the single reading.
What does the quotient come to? 1.05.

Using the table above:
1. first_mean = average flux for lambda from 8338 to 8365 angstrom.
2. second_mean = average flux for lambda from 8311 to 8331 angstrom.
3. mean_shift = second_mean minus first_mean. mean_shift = -0.3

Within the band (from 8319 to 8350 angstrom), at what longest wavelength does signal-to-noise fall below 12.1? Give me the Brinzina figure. 8343.98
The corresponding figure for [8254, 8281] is 8271.29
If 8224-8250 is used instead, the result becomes 8233.29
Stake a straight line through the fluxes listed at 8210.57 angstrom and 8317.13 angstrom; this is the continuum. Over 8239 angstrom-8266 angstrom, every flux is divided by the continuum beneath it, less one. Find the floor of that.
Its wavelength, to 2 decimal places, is 8252.27 angstrom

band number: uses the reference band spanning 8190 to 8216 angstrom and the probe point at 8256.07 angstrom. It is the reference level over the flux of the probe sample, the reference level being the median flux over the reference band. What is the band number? 0.960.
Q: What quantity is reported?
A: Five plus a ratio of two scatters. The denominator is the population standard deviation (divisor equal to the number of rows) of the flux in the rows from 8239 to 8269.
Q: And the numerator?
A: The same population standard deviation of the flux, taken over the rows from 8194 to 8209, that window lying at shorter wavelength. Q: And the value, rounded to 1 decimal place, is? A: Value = 6.3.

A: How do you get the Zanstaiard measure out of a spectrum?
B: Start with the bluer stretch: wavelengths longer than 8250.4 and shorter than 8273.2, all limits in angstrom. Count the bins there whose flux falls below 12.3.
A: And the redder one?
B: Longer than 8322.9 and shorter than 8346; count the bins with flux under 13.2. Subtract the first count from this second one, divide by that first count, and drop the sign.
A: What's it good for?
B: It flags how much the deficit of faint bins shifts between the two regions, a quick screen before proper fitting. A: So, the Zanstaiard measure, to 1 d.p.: 2.0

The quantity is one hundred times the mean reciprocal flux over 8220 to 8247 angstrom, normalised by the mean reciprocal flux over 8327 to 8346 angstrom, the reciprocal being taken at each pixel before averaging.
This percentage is 99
